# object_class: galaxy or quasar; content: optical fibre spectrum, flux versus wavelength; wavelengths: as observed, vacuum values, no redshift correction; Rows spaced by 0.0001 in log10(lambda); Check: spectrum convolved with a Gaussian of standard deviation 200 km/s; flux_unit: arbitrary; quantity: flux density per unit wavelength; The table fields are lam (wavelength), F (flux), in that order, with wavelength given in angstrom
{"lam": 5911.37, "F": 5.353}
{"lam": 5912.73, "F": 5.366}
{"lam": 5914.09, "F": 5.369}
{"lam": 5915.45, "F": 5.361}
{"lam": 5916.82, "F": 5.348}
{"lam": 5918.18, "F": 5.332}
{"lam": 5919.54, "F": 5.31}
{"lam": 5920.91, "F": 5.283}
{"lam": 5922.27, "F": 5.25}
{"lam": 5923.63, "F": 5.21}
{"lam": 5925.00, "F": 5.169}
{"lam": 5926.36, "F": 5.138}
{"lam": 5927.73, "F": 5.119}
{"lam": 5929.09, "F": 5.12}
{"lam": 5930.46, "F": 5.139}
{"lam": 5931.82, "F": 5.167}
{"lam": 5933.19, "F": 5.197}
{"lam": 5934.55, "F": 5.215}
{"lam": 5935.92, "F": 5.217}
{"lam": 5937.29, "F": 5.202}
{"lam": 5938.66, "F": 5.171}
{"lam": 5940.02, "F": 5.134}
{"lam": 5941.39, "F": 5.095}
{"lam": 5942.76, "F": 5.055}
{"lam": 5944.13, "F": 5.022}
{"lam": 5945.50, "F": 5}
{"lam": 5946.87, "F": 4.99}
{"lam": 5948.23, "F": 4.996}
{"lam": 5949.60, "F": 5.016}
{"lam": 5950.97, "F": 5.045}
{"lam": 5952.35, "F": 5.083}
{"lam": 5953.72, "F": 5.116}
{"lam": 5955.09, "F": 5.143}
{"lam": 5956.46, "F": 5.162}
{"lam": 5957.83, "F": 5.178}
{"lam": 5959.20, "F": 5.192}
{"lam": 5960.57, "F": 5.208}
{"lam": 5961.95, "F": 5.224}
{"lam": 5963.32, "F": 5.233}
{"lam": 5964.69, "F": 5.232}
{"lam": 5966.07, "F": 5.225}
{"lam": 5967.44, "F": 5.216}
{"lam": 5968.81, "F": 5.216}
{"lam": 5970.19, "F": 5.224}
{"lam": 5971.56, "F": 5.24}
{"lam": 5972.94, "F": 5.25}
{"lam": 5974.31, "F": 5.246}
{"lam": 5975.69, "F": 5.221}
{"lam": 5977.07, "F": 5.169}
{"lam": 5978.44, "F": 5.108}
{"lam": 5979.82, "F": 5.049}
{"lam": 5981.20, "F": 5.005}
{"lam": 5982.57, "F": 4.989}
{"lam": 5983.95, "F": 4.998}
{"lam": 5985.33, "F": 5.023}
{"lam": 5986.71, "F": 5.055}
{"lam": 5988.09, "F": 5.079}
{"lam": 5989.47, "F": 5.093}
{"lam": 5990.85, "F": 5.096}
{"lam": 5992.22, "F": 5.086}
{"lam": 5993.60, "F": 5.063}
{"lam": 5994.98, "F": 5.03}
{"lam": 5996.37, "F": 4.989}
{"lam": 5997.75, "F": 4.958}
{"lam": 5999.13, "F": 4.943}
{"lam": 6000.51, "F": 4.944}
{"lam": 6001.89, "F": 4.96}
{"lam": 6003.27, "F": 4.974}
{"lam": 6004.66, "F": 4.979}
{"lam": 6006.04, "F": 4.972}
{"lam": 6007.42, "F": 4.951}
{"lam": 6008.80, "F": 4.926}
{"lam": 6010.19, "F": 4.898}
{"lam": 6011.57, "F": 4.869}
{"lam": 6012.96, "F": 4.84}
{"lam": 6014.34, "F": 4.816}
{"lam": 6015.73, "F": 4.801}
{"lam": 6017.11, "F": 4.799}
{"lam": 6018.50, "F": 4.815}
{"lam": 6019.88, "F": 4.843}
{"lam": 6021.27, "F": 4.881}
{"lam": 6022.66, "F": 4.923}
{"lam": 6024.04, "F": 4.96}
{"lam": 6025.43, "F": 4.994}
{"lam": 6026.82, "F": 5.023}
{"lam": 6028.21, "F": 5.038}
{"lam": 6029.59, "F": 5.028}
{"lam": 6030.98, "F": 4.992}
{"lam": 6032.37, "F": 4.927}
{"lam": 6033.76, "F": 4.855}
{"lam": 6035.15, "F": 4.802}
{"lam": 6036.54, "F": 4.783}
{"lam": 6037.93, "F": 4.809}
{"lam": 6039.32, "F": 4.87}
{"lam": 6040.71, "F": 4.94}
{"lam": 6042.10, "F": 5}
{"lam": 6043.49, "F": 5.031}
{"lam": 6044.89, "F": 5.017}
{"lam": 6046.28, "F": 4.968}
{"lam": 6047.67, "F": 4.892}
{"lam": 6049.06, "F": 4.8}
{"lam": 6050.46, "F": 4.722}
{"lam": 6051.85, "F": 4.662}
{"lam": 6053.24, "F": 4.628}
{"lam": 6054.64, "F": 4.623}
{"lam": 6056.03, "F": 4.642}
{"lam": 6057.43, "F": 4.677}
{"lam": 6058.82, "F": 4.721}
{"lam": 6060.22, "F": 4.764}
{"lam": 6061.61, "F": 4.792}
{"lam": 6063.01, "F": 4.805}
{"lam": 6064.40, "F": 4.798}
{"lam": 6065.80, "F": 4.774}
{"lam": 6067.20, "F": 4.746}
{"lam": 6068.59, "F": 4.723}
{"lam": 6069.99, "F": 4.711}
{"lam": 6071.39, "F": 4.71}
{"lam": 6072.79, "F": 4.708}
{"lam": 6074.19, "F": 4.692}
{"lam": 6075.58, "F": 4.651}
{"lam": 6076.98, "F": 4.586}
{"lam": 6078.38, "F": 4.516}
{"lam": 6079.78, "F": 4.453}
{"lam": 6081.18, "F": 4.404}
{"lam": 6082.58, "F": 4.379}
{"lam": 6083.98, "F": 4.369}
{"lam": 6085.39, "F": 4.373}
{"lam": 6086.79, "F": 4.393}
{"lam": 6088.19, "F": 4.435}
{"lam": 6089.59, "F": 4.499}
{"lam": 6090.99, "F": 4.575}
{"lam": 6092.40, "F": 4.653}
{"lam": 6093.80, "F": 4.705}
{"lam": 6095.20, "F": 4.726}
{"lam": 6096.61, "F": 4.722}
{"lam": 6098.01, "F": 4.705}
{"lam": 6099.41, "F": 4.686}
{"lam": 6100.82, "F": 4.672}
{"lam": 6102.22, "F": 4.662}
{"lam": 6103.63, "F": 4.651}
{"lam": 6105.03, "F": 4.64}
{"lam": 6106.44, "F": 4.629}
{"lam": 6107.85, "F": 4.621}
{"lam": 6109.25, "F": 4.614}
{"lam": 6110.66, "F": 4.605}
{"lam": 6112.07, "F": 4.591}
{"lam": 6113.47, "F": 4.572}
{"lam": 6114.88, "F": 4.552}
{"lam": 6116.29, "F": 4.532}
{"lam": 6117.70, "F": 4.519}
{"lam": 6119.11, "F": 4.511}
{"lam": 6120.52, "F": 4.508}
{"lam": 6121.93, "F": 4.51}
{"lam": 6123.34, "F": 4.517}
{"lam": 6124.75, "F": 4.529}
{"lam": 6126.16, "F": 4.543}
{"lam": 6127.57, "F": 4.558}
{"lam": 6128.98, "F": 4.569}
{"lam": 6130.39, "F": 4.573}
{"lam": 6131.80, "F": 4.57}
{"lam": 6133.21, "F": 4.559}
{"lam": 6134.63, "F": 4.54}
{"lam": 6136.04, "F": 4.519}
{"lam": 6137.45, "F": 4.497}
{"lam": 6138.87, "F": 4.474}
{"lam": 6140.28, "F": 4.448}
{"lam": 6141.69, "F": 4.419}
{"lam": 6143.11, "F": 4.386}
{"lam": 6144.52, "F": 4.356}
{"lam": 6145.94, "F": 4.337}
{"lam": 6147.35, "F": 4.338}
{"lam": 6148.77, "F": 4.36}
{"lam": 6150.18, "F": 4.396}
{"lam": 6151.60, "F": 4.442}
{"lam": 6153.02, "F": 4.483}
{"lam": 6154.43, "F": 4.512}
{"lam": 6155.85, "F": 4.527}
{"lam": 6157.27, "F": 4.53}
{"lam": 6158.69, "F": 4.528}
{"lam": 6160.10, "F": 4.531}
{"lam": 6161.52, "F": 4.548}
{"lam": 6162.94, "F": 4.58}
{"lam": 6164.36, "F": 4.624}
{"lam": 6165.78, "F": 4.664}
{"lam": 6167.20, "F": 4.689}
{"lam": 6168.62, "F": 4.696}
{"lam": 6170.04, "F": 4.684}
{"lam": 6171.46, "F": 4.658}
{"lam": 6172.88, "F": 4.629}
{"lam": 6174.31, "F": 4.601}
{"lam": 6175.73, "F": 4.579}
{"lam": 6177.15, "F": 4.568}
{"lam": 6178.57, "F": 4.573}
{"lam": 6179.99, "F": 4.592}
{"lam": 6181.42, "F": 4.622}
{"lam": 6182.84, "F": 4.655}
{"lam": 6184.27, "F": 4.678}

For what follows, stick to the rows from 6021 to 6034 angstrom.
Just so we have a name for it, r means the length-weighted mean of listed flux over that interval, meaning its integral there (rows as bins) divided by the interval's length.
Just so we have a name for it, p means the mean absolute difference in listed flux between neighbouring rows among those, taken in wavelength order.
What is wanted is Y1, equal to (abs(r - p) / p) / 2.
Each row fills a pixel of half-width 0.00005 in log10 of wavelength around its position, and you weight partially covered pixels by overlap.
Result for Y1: 65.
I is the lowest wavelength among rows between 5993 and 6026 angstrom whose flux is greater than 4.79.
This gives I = 5993.60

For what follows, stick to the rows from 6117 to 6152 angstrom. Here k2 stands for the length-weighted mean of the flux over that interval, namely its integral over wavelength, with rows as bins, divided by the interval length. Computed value 4.5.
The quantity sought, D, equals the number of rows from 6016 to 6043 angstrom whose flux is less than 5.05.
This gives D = 19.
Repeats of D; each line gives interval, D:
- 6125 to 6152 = 19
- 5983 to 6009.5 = 13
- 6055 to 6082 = 19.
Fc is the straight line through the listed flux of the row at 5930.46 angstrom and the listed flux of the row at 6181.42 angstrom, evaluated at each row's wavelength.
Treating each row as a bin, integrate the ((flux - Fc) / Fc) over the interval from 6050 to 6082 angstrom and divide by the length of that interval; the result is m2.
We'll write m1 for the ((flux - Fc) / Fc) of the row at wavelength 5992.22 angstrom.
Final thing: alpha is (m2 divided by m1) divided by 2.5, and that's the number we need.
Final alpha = -1.0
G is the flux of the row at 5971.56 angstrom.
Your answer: 5.24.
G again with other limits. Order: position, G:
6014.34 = 4.816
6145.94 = 4.337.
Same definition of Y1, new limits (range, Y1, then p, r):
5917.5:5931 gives 100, 0.0259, 5.2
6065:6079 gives 81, 0.0287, 4.7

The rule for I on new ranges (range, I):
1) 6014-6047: 6014.34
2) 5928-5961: 5929.09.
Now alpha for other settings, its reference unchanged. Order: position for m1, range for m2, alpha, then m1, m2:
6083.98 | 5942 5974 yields -0.1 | -0.094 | 0.01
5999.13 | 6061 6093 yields 1.8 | -0.011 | -0.05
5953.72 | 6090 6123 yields -2.8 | 0.005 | -0.03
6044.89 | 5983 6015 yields -0.1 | 0.023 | 0.00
